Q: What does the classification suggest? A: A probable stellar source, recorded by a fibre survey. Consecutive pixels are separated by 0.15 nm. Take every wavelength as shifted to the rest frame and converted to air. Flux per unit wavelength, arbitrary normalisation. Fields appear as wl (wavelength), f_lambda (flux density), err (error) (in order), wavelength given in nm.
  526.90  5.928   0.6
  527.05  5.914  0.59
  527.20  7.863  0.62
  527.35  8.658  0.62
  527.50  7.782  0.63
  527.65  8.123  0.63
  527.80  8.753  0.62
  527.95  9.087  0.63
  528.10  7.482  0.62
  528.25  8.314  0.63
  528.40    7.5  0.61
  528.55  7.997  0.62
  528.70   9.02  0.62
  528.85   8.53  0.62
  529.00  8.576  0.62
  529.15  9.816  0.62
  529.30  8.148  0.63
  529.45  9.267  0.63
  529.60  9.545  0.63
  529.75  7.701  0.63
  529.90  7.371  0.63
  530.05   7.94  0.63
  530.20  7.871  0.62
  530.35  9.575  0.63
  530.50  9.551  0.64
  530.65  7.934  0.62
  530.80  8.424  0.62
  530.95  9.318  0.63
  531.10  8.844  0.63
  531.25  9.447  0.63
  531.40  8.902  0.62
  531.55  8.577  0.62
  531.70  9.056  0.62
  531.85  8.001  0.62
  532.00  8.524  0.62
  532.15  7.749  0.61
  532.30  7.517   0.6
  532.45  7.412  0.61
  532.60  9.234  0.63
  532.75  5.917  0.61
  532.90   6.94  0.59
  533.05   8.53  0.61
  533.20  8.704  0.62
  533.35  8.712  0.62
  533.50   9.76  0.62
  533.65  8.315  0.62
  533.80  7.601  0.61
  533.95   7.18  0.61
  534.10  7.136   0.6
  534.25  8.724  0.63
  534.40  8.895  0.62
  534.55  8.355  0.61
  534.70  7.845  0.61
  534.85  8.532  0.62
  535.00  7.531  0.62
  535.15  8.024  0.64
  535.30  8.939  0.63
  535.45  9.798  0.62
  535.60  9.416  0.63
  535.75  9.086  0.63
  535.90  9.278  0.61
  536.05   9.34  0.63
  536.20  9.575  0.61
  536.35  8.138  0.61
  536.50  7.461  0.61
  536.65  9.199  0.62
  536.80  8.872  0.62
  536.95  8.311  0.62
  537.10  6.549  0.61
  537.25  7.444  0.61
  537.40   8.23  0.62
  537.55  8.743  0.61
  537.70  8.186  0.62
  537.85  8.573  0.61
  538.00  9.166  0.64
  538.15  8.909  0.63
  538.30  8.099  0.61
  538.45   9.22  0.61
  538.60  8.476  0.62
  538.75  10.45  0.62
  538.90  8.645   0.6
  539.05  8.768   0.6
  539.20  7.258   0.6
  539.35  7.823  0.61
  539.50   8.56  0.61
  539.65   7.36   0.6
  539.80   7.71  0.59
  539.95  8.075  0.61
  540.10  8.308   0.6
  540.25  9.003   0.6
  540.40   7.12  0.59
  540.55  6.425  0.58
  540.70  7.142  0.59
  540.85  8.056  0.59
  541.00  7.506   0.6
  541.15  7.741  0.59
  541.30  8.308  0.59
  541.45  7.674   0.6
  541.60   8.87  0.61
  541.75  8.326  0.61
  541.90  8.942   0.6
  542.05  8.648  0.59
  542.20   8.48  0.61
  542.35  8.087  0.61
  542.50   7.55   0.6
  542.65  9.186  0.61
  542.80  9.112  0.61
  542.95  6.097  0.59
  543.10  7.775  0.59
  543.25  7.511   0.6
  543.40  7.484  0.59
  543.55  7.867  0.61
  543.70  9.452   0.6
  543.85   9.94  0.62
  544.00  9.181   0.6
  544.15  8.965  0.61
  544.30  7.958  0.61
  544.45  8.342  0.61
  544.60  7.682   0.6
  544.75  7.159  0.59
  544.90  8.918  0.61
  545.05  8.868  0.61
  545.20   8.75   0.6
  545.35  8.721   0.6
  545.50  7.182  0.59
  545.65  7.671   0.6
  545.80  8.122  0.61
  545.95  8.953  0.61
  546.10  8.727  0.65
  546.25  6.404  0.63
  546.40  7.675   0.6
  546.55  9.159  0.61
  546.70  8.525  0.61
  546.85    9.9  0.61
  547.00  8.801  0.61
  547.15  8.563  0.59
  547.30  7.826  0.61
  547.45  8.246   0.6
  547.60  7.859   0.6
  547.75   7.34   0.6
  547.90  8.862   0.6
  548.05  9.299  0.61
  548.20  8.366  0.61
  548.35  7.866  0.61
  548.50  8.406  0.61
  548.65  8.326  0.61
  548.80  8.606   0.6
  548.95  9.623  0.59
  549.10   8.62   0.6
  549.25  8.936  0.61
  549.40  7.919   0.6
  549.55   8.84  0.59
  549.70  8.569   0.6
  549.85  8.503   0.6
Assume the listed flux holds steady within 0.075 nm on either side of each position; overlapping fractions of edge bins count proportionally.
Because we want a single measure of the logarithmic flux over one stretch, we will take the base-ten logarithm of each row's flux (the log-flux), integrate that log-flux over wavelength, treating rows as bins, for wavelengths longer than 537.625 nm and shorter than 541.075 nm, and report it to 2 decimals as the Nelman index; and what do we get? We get 3.15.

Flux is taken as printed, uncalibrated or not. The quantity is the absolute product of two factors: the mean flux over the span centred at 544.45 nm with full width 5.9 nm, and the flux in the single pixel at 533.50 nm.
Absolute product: 81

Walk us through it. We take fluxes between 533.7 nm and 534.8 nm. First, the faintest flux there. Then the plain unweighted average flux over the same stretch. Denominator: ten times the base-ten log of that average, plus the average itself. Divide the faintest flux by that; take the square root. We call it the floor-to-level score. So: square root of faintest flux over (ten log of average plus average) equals 0.648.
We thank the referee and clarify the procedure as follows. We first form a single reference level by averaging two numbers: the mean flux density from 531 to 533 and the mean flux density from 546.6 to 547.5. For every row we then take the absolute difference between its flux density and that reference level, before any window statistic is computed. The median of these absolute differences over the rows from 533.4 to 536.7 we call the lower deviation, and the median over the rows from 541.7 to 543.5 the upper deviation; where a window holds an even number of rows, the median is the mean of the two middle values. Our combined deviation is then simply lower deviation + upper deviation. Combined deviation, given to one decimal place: 1.5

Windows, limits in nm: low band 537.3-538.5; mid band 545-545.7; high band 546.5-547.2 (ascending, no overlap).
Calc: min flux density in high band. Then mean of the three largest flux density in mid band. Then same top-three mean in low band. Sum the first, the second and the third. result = 26.4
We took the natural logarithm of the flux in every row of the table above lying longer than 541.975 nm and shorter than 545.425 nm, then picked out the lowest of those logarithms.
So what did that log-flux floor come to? 1.81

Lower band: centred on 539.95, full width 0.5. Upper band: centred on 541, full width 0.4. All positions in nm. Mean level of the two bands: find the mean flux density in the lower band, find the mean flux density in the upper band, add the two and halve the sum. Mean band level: 7.90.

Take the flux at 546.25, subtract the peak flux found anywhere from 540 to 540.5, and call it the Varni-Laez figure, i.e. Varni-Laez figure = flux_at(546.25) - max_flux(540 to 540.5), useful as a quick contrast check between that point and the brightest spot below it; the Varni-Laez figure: -2.6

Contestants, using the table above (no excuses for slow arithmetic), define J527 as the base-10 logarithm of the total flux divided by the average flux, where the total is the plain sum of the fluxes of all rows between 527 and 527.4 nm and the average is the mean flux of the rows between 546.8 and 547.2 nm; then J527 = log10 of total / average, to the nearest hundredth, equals 0.39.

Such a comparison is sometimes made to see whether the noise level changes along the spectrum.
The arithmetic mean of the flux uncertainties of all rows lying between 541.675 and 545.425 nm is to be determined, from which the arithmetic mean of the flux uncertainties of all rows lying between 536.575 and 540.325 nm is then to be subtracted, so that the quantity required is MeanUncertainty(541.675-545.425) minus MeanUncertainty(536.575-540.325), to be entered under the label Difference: -0.008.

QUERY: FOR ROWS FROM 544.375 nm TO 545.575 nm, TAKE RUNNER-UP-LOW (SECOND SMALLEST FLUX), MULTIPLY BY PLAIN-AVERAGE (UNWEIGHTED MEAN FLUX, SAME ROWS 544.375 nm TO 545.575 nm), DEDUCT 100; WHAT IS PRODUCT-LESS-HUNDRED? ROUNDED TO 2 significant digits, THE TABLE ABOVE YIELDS -41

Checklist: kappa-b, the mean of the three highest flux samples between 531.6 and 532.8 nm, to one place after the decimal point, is 8.9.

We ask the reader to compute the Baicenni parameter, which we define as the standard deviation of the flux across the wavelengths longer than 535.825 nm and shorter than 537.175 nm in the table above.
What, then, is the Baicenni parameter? 1.0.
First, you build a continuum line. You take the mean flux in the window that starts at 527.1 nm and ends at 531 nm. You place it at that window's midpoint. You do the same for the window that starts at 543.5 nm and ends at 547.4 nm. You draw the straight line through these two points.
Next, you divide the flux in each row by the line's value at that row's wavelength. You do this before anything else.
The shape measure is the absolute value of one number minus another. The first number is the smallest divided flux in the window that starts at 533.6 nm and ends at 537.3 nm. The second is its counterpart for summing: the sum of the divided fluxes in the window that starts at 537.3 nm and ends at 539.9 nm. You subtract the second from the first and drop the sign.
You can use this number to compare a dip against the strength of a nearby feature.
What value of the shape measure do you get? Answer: 16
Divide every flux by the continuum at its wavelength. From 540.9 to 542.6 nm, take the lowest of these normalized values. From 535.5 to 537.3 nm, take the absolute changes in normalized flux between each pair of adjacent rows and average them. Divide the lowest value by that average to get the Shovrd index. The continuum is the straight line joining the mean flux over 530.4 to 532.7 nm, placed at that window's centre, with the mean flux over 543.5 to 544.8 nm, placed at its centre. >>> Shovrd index 10.1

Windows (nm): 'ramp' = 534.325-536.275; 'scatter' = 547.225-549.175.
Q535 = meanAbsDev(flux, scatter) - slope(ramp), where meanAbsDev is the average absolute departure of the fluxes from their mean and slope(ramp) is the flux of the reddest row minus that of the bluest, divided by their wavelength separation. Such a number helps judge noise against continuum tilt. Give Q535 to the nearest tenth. 0.1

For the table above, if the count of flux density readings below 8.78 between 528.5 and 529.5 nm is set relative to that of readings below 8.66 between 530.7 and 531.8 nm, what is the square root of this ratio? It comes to 1.4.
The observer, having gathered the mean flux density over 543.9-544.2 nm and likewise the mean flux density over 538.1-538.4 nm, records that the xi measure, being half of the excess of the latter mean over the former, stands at -0.3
